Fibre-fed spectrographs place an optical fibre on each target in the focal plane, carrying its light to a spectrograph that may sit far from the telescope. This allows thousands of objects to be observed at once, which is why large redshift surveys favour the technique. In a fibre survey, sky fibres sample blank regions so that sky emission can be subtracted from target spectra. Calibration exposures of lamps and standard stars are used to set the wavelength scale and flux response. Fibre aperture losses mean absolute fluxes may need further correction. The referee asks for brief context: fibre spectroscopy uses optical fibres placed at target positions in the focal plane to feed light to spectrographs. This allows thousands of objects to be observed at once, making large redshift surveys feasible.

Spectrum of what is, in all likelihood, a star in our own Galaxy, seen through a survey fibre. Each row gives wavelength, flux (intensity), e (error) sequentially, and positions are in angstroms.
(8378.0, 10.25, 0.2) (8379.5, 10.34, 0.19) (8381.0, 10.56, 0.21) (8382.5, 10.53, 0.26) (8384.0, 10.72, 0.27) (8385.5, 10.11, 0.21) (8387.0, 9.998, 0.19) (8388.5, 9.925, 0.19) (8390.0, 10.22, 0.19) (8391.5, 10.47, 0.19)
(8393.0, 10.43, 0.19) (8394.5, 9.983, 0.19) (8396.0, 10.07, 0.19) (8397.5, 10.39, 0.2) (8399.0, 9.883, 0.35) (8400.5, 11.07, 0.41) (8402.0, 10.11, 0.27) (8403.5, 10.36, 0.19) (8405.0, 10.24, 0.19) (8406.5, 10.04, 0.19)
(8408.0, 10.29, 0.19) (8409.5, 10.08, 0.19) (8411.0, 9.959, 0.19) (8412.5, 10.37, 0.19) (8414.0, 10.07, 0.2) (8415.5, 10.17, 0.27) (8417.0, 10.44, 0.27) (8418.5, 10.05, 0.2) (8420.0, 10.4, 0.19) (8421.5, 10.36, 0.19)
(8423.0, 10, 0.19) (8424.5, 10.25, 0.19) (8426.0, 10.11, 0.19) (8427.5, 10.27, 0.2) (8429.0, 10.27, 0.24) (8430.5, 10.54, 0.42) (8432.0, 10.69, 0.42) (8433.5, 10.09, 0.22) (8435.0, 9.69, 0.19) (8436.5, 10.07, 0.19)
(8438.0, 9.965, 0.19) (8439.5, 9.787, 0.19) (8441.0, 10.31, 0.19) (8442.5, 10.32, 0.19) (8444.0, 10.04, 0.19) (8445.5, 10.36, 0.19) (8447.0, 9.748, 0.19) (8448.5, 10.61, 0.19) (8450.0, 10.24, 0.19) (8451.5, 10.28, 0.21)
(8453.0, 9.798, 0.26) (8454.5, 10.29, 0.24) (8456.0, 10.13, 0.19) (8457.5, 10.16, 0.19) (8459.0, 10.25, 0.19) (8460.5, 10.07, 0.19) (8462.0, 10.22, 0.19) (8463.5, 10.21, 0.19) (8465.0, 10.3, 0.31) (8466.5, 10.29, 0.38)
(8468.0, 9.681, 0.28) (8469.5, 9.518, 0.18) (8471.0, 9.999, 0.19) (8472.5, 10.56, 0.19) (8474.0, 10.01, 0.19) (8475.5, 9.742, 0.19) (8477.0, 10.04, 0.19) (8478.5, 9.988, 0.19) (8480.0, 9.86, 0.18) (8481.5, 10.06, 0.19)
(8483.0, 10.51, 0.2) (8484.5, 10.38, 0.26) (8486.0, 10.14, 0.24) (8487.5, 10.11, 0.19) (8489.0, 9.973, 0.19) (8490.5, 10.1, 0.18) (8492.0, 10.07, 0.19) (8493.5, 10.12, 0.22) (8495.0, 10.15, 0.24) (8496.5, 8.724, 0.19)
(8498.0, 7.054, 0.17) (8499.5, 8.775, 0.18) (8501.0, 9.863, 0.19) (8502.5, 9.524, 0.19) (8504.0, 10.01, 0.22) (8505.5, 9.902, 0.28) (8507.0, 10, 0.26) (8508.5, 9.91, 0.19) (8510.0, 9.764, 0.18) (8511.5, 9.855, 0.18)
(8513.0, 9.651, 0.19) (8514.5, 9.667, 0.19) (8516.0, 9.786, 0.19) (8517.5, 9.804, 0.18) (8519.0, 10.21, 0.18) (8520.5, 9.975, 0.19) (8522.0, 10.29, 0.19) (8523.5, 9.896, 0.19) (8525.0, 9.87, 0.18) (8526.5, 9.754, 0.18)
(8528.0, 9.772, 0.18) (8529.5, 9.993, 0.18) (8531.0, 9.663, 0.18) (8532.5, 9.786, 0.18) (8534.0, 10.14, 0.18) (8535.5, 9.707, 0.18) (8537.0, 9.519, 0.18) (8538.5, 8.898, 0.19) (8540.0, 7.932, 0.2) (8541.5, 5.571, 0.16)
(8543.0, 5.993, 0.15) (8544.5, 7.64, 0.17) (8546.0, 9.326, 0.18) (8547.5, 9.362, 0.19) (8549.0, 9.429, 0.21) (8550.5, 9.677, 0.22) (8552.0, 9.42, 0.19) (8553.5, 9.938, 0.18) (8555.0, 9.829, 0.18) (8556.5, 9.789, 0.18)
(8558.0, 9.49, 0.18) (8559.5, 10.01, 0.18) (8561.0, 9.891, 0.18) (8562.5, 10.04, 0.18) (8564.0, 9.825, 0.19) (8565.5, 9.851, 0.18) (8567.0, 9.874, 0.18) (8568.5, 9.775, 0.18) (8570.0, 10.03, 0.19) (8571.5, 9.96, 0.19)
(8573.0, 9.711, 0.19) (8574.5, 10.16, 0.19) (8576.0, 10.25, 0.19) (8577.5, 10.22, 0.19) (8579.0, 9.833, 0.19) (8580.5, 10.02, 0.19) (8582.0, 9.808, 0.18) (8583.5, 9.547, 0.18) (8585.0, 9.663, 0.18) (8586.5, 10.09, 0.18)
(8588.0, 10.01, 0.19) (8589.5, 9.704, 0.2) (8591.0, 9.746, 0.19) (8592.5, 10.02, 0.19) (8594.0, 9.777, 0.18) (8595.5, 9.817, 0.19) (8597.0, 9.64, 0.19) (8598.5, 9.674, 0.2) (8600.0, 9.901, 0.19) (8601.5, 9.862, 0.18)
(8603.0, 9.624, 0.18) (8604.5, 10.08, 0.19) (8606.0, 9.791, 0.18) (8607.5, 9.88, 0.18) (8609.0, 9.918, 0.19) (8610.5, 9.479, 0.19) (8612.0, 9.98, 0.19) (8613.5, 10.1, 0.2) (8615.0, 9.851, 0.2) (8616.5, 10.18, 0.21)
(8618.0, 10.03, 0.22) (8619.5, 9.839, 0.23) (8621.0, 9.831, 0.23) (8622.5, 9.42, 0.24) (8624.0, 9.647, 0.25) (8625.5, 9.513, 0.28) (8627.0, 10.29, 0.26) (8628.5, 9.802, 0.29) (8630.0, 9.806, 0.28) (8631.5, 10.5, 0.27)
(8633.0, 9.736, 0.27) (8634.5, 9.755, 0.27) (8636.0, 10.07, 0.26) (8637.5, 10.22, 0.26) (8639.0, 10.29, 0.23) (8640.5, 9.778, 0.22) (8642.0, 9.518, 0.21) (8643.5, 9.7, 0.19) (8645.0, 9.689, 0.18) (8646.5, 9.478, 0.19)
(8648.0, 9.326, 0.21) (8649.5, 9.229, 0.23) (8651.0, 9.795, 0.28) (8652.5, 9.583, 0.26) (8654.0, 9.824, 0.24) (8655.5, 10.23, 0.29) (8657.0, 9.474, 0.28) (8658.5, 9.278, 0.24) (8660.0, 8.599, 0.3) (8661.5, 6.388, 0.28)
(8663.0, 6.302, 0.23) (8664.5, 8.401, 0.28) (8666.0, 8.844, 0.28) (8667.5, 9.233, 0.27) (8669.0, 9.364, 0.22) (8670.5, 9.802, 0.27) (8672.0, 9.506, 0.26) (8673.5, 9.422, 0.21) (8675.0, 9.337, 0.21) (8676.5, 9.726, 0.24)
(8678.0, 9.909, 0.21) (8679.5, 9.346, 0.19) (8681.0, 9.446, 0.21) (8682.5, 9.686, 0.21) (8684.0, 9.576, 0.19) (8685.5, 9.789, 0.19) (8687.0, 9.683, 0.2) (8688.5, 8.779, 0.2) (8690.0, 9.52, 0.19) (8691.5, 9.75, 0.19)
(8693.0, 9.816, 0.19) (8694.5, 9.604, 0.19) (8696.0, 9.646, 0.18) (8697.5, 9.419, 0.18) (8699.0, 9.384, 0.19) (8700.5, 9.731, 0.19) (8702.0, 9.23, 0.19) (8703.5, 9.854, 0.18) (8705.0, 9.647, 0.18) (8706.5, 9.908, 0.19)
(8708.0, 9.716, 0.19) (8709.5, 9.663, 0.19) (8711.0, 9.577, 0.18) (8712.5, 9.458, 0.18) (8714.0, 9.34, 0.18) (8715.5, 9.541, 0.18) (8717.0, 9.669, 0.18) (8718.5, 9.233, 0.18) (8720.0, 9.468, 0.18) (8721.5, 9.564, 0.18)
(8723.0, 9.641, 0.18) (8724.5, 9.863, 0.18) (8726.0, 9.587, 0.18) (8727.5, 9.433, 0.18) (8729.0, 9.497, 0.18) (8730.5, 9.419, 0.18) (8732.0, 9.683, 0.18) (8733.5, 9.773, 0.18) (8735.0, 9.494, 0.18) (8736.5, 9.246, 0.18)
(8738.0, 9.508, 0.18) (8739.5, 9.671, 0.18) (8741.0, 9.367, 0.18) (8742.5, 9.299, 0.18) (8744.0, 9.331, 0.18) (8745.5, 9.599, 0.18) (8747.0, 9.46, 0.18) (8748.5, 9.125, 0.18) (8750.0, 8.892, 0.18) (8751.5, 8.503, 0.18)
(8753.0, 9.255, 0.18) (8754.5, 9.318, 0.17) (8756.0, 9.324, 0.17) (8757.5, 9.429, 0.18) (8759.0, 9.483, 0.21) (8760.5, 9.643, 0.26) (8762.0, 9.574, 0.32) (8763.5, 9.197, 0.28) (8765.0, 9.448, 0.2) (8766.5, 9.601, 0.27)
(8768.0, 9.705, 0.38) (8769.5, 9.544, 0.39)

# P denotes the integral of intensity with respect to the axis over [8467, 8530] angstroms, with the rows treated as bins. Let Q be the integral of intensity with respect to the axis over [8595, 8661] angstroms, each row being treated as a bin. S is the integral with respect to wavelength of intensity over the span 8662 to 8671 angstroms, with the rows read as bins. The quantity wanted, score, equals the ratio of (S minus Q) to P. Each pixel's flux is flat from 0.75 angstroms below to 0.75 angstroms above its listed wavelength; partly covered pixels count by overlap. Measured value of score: -0.9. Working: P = 620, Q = 644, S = 77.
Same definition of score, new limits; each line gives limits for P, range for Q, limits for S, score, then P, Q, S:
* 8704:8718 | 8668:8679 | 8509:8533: 1.0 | 135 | 105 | 237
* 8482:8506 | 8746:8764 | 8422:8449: 0.5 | 233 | 167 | 275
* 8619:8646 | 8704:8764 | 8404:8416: -1.7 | 266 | 568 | 122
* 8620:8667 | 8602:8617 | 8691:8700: -0.1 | 443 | 148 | 86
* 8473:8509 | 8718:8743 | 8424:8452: 0.1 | 353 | 238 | 285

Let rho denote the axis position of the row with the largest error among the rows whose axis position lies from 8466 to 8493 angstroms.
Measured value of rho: 8466.5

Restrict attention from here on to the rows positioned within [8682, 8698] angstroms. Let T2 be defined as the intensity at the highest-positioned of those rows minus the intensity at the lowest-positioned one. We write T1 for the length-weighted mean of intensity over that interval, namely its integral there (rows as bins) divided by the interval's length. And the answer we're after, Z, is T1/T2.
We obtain -36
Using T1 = 9.6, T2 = -0.3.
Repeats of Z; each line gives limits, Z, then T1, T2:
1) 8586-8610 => -57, 9.8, -0.2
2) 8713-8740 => 29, 9.5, 0.3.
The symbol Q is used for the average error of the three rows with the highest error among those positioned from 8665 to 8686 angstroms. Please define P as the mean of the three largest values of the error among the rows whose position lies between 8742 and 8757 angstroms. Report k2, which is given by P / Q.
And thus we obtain 0.66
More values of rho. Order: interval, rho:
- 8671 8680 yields 8672.0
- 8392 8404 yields 8400.5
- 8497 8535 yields 8505.5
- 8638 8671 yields 8660.0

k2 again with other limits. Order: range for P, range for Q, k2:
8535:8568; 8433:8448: 1.05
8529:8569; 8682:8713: 1.03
